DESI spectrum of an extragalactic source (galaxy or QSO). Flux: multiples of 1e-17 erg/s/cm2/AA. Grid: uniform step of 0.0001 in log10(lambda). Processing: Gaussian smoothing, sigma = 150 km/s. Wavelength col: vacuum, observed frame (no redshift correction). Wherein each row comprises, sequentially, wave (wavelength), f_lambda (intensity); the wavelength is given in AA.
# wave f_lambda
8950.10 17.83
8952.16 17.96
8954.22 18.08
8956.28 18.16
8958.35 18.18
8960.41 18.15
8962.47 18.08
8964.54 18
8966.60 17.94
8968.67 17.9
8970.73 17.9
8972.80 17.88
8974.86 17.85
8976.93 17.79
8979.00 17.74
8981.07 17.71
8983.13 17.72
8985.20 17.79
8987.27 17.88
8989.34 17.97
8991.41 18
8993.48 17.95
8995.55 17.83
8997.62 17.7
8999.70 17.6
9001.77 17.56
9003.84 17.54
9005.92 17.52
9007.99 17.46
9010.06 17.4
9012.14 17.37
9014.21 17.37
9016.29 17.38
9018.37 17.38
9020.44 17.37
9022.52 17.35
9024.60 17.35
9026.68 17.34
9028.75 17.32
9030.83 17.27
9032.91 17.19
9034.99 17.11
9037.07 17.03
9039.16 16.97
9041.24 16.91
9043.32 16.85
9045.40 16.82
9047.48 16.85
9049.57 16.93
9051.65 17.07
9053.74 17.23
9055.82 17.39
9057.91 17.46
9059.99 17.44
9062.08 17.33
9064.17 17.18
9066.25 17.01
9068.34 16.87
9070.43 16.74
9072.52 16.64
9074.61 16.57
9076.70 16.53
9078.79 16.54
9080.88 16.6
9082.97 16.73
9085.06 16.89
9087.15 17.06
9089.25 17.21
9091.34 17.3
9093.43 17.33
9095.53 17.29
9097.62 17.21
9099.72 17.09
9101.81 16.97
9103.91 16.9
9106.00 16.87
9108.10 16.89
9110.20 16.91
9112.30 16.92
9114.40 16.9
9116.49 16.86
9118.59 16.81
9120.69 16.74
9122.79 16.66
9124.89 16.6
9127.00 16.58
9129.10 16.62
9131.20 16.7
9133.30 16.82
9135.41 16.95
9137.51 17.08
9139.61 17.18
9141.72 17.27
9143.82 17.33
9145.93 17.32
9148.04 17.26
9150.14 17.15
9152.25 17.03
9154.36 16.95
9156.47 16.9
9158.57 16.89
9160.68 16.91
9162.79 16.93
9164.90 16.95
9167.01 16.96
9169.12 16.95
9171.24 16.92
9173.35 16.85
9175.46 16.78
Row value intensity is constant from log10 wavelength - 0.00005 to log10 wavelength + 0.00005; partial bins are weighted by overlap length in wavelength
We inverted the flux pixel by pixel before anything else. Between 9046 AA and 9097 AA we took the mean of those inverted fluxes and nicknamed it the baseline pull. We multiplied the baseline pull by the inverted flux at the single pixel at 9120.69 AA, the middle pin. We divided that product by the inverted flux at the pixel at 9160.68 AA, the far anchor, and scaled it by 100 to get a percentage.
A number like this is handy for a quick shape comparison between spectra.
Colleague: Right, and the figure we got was 5.9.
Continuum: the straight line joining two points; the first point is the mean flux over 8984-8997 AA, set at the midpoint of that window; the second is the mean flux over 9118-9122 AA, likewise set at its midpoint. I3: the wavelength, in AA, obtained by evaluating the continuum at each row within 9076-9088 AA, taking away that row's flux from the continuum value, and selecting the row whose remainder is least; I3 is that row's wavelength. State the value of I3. 9087.15 AA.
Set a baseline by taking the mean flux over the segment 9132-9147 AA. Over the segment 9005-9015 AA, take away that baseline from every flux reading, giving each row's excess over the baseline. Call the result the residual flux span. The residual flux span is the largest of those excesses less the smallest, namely 0.15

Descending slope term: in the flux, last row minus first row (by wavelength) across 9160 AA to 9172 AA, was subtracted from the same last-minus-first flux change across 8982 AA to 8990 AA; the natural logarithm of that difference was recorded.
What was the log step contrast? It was -1.4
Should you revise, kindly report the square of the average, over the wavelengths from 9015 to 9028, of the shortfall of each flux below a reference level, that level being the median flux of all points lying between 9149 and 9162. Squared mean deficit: 0.19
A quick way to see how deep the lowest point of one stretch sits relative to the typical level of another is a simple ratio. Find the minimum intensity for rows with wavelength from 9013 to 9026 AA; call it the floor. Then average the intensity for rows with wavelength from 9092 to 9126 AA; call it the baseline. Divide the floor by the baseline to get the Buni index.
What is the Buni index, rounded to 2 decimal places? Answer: 1.02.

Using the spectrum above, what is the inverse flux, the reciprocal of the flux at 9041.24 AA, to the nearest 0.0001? 0.0591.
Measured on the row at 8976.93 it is 0.0562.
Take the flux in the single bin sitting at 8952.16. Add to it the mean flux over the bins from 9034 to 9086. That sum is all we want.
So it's 34.9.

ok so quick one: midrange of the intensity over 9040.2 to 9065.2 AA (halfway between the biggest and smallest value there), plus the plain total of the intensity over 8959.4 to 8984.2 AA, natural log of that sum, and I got 5.446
